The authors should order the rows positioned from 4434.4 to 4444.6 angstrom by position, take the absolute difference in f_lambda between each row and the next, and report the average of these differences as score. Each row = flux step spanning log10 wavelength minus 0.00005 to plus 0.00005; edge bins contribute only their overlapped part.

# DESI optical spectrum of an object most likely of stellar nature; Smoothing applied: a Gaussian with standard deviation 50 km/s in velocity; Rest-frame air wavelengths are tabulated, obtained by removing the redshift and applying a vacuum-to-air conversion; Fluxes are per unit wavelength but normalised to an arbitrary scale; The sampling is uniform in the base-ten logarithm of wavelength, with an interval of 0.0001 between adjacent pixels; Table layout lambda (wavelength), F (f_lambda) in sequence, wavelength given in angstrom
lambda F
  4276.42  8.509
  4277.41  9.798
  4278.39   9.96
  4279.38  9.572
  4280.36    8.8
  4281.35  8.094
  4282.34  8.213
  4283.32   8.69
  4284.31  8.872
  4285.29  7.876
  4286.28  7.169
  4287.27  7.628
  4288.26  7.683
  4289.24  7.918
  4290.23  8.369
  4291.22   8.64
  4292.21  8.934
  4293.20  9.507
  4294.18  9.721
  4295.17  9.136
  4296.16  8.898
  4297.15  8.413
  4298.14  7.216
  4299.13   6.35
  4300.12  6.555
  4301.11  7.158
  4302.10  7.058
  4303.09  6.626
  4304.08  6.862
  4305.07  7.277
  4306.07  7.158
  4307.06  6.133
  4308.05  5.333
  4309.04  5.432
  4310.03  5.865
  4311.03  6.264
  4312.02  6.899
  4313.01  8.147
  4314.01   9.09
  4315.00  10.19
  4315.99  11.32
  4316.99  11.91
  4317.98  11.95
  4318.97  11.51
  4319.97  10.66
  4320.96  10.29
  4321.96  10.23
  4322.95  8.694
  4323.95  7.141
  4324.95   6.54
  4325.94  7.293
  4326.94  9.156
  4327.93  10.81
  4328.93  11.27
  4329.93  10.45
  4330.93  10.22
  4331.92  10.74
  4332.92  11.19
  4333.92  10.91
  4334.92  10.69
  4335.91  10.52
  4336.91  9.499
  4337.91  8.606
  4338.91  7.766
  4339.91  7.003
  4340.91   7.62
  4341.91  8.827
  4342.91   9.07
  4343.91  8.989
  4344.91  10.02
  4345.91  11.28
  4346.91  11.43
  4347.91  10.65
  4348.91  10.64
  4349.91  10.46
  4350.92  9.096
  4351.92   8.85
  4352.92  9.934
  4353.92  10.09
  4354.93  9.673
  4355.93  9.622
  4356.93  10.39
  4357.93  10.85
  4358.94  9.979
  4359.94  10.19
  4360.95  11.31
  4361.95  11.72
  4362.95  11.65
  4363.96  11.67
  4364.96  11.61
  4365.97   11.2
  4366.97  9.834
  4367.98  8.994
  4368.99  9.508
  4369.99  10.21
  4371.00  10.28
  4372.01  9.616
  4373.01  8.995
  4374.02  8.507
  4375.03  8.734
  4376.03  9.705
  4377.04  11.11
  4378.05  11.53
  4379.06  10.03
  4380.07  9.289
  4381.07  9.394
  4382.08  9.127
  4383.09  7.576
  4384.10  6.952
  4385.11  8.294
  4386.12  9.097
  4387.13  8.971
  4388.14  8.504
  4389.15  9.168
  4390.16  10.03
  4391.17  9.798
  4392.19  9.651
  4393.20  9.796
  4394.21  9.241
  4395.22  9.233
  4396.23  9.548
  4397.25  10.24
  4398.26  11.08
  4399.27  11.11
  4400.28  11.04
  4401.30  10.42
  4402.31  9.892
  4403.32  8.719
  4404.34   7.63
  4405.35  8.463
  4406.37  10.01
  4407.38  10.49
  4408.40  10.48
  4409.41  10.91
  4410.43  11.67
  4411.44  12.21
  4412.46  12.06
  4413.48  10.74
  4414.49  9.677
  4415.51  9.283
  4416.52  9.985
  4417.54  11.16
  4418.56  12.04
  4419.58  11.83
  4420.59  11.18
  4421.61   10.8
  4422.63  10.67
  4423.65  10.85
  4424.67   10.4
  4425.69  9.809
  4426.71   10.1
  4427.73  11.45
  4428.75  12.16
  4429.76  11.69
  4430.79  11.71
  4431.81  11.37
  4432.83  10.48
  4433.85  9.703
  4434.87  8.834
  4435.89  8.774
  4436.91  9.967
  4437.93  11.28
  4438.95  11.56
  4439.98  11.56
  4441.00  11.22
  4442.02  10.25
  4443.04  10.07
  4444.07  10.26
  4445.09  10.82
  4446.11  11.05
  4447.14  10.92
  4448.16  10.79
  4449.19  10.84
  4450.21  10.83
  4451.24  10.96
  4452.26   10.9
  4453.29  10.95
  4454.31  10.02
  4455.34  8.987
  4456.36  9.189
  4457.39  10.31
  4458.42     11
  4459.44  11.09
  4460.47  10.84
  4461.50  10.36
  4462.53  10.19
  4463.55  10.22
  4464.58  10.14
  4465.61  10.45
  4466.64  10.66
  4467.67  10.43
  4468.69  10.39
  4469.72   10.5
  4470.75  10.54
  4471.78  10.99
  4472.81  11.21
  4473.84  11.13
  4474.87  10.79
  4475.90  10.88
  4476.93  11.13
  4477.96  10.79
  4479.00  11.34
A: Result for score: 0.50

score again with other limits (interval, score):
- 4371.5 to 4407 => 0.65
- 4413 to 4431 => 0.57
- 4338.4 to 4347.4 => 0.67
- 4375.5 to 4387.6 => 0.81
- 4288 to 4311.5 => 0.45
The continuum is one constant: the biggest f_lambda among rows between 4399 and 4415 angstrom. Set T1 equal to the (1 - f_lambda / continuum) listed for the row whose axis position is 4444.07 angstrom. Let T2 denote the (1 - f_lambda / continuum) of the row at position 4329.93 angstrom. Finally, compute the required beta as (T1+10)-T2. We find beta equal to 10.02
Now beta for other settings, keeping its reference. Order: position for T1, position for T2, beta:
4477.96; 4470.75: 9.98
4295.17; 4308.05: 9.69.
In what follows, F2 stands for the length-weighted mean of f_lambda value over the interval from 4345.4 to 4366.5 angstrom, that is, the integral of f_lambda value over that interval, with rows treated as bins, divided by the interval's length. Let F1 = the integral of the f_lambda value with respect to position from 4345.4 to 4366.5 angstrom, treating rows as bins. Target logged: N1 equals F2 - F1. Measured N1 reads -213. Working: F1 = 223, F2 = 10.6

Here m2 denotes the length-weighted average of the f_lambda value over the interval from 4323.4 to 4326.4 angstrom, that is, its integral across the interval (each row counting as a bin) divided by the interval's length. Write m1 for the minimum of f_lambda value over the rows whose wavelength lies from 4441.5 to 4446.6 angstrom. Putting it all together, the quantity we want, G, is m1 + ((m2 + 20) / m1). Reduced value 12.8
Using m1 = 10.07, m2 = 7.0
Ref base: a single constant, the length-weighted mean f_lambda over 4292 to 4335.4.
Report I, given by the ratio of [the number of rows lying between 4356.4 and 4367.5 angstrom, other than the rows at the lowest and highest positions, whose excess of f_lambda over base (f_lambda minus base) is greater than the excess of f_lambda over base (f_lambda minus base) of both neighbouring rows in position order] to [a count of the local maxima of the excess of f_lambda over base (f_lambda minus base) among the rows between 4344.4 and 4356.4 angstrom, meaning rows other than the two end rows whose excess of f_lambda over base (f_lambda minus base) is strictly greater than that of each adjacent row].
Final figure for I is 1.5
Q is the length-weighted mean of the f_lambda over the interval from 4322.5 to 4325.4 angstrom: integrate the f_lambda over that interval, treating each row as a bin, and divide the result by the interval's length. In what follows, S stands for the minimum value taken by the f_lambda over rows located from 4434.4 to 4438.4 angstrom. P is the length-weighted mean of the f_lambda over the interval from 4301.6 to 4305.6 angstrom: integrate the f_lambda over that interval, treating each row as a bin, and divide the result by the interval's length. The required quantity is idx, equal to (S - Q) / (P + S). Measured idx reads 0.09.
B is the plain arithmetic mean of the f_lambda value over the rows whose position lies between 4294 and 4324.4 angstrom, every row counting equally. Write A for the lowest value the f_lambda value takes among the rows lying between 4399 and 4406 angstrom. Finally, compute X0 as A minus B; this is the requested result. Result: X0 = -1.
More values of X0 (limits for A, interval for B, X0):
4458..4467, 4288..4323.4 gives 2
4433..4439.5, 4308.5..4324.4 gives 0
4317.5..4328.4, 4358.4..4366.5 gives -5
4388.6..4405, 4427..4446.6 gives -3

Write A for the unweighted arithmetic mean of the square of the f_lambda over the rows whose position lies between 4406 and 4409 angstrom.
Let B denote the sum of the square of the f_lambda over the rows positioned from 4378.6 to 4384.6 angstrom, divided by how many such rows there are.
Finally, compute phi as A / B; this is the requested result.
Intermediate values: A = 107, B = 77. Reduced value 1.4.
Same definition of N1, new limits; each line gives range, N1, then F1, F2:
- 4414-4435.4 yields -219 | 229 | 10.7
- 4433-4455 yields -221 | 232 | 10.5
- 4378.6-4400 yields -191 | 200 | 9.4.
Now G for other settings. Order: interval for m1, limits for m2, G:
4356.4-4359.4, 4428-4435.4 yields 13.1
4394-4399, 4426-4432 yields 12.6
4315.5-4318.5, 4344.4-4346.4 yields 14.0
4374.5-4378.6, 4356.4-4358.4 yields 12.2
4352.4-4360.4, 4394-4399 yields 12.7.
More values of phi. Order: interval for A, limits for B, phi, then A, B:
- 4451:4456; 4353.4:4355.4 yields 1.1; 108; 98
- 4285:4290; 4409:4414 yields 0.4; 59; 133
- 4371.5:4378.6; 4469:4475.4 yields 0.8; 96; 118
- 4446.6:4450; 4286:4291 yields 2.0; 118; 60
